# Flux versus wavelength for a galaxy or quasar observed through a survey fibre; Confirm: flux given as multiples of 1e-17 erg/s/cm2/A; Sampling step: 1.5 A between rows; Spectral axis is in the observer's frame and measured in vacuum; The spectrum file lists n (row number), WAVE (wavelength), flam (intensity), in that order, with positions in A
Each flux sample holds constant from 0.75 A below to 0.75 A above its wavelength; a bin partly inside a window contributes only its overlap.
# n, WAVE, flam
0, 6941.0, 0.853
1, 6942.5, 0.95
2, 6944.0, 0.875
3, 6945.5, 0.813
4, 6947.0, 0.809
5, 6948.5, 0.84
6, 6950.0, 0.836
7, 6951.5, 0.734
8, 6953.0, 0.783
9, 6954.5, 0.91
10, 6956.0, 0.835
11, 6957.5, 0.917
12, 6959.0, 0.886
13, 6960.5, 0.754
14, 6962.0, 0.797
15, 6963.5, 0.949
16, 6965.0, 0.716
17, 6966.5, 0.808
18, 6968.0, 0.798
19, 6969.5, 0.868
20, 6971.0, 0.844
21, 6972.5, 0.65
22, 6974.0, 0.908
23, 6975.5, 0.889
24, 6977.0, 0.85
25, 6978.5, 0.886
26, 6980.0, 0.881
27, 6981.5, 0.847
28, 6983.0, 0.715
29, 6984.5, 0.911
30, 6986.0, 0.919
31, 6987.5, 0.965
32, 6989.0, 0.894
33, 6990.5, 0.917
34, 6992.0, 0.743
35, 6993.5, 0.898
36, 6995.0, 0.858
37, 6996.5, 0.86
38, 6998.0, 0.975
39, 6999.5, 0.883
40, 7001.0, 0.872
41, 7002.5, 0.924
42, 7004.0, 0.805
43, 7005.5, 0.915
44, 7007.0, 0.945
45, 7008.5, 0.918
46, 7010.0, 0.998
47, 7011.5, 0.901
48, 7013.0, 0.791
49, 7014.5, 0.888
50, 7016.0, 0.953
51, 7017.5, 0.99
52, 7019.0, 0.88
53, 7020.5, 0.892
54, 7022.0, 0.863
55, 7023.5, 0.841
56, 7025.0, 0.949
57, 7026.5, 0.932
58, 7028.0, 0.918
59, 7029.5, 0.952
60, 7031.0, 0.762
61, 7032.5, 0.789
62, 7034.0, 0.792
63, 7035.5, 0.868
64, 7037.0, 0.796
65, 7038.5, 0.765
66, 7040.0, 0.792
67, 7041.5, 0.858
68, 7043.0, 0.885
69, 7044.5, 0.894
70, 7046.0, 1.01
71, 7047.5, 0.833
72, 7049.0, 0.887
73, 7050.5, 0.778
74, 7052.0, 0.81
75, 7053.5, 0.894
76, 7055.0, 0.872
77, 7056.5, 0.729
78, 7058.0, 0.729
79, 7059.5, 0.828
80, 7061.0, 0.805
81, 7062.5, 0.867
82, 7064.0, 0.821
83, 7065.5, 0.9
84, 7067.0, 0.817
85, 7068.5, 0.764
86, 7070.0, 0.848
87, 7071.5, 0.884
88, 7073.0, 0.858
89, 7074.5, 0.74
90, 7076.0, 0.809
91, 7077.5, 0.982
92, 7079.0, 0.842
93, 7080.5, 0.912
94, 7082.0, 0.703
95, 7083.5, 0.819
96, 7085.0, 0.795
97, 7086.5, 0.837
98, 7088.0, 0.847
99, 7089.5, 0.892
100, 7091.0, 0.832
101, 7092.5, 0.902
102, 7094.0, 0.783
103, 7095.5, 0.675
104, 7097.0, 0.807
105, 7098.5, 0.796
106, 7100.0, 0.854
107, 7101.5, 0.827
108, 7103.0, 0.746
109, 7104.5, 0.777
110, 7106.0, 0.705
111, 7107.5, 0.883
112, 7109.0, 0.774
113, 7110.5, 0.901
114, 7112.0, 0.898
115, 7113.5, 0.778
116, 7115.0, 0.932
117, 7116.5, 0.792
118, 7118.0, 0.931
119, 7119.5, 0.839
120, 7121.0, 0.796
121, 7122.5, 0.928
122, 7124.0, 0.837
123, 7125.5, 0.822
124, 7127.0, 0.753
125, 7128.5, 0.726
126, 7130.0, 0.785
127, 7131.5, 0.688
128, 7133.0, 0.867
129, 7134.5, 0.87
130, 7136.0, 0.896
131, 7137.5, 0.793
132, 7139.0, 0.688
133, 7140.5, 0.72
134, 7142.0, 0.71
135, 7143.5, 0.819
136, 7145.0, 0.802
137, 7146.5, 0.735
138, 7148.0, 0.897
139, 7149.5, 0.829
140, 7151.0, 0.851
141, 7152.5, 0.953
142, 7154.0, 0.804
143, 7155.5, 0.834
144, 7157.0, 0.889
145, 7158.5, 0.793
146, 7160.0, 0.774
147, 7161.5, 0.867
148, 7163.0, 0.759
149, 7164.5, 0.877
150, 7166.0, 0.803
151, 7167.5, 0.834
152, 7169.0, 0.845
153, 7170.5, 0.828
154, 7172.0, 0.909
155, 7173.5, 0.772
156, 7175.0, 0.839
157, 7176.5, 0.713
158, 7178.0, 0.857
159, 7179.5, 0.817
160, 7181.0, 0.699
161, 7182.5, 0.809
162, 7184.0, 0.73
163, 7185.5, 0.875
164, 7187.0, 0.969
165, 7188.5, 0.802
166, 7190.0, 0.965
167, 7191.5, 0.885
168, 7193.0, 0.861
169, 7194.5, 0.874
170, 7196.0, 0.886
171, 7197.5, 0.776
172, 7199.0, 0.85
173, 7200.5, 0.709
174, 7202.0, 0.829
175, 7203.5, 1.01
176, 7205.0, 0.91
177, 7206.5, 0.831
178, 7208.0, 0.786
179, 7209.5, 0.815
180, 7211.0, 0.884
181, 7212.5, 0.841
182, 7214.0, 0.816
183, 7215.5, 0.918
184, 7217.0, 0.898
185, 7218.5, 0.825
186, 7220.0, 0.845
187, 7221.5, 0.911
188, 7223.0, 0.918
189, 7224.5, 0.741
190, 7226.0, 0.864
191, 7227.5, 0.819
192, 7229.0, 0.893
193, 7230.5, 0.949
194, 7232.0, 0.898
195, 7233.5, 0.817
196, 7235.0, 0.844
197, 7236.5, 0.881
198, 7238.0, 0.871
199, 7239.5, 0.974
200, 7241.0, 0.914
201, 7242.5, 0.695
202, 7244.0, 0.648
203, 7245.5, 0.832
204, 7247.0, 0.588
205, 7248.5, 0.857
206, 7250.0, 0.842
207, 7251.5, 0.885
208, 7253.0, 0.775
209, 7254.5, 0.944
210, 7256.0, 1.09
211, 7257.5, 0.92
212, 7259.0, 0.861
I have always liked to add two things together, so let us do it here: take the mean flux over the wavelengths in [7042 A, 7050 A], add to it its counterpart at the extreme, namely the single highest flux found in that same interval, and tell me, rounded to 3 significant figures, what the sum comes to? 1.91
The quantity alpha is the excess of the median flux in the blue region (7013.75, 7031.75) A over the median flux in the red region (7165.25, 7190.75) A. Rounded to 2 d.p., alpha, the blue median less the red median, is 0.08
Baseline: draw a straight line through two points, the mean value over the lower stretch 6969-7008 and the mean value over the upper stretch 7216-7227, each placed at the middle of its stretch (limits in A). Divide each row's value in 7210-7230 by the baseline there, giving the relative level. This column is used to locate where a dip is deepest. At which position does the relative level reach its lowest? 7224.5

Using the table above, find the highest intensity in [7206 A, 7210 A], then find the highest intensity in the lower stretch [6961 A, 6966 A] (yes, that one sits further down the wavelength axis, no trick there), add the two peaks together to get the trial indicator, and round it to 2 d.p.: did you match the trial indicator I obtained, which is 1.78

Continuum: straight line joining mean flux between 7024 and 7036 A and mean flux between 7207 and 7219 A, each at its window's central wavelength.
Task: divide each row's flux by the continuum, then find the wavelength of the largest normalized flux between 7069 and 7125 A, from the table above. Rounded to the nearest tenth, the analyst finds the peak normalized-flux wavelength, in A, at 7077.5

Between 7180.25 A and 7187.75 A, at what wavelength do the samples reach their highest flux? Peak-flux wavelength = 7187.0 A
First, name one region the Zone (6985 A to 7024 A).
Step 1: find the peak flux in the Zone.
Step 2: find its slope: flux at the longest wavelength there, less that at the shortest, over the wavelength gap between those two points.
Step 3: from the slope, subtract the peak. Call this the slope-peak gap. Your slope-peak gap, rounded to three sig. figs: -1.00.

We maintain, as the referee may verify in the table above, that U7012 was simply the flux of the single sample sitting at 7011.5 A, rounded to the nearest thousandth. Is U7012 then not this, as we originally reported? 0.901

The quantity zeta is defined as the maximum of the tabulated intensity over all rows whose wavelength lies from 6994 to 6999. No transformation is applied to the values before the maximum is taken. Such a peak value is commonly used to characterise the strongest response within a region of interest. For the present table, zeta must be 0.975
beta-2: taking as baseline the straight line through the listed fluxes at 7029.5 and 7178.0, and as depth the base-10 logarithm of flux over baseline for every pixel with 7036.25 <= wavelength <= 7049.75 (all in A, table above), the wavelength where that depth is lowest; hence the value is 7038.5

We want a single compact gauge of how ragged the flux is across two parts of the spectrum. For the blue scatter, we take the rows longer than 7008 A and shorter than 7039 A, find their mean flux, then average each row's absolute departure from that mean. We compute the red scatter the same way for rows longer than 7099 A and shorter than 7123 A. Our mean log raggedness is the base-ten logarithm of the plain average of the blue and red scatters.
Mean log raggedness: -1.22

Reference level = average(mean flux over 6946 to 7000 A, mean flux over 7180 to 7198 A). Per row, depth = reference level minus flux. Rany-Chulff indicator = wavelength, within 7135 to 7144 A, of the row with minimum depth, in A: 7136.0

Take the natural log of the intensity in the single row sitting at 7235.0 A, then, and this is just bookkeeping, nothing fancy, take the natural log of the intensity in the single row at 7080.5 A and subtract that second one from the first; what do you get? -0.08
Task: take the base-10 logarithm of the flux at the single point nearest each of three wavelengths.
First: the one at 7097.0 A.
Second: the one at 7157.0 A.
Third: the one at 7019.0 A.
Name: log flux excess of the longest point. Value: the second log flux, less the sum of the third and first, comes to 0.10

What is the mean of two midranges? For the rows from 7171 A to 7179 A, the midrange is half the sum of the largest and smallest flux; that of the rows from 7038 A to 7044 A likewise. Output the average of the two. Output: 0.818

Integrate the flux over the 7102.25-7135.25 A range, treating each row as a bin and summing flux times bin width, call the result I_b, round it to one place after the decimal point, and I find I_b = 27.0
